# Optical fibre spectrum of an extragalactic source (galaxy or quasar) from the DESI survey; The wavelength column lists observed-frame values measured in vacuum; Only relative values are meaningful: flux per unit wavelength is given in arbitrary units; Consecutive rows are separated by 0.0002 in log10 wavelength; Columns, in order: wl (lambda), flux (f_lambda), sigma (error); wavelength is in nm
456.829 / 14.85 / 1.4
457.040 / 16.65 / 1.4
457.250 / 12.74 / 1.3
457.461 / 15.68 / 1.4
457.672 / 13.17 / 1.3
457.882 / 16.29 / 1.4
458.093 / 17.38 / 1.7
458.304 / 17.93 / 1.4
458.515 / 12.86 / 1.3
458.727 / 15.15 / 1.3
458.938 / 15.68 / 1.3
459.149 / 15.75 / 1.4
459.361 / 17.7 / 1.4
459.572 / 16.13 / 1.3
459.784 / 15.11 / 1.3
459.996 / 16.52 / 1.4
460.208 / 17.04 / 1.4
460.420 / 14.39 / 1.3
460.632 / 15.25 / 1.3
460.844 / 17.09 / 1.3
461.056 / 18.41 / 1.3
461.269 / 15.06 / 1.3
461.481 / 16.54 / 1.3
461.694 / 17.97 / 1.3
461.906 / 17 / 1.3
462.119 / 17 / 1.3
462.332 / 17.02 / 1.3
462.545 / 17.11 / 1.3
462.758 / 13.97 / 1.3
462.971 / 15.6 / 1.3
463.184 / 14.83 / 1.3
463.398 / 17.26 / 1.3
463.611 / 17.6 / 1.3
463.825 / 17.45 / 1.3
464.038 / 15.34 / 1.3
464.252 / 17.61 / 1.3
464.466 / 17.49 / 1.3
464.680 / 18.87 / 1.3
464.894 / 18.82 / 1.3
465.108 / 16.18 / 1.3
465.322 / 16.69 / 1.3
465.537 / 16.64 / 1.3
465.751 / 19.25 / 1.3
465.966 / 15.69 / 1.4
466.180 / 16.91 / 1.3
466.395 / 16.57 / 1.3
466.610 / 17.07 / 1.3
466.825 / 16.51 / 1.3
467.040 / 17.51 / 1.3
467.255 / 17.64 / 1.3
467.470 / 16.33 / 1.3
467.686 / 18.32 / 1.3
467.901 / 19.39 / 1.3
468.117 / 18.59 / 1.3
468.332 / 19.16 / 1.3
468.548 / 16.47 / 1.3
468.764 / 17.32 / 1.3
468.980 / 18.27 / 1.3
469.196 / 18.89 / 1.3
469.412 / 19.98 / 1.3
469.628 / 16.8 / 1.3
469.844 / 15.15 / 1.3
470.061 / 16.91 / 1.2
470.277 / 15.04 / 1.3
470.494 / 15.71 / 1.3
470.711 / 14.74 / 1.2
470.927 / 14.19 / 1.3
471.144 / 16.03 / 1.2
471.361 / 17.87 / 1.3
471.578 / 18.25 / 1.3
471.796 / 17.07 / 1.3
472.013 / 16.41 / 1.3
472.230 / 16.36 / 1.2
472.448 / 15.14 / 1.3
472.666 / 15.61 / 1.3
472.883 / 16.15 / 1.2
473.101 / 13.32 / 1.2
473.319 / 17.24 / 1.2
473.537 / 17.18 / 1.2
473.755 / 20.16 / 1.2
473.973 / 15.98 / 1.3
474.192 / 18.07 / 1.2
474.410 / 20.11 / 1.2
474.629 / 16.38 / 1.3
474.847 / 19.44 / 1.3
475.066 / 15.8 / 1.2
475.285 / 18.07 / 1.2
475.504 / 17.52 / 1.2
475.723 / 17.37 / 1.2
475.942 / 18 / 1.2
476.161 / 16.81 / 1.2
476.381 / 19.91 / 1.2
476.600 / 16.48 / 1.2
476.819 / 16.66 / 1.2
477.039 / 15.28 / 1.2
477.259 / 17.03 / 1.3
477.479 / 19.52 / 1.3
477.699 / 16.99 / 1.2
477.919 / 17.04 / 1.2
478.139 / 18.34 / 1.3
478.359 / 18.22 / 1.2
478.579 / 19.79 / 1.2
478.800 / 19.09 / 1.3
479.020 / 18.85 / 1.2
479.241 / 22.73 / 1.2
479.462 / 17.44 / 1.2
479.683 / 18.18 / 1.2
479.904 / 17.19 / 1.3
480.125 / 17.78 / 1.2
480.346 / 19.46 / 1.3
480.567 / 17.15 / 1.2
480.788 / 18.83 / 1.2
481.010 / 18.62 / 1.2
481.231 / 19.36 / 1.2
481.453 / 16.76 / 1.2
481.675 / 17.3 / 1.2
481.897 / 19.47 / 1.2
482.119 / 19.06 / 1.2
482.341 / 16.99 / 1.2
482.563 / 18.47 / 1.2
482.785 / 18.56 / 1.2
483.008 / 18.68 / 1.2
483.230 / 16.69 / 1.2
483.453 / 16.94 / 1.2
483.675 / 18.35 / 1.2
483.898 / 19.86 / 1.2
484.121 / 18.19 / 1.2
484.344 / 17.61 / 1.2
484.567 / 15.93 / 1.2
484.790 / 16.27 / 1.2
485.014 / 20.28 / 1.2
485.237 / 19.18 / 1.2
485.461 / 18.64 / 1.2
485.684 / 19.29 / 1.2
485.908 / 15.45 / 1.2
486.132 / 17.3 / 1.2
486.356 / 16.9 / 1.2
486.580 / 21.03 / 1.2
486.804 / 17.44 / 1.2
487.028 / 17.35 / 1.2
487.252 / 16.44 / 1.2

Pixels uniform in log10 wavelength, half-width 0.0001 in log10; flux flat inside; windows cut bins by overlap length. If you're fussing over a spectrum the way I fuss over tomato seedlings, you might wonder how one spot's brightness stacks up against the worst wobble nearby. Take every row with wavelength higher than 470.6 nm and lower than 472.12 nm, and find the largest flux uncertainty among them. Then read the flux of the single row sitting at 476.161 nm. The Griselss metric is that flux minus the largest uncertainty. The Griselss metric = 15.5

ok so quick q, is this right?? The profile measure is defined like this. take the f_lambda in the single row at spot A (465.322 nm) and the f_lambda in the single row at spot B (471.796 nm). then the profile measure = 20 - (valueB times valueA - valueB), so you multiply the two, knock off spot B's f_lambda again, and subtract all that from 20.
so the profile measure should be -248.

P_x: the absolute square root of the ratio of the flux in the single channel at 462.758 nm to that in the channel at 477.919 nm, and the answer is 0.91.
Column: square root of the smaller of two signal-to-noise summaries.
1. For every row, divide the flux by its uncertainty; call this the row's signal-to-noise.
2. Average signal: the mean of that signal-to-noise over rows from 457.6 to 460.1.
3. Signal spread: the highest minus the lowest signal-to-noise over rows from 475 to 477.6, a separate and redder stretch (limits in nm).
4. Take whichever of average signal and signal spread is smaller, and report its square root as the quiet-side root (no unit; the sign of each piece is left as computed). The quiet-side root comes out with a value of 1.96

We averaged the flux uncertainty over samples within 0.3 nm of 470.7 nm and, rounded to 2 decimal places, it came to 1.27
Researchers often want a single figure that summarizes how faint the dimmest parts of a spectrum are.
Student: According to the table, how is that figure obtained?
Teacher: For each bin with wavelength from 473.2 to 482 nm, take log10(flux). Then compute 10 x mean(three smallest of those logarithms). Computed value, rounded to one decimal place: 12.0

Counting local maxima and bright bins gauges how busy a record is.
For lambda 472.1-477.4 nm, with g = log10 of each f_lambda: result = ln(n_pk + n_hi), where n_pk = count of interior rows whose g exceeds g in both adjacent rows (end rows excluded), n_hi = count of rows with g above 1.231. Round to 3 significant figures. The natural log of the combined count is 3.04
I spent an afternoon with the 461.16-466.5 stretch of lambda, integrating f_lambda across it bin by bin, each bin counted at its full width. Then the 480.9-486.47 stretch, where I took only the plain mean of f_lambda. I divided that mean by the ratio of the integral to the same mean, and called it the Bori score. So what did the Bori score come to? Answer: 3.6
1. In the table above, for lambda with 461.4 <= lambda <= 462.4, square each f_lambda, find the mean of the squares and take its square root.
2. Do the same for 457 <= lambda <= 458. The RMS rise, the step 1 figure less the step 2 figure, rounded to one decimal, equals 2.1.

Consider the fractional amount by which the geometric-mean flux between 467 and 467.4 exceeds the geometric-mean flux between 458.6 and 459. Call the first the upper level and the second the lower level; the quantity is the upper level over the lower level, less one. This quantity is 0.1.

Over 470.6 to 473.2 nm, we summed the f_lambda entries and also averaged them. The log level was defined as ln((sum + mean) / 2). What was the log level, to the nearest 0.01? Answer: 4.64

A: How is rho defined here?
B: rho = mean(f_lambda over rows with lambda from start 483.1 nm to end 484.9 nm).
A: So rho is 17.5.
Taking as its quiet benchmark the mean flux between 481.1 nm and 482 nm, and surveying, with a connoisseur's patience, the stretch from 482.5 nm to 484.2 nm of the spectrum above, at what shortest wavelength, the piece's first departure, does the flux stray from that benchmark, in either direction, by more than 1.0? 483.230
